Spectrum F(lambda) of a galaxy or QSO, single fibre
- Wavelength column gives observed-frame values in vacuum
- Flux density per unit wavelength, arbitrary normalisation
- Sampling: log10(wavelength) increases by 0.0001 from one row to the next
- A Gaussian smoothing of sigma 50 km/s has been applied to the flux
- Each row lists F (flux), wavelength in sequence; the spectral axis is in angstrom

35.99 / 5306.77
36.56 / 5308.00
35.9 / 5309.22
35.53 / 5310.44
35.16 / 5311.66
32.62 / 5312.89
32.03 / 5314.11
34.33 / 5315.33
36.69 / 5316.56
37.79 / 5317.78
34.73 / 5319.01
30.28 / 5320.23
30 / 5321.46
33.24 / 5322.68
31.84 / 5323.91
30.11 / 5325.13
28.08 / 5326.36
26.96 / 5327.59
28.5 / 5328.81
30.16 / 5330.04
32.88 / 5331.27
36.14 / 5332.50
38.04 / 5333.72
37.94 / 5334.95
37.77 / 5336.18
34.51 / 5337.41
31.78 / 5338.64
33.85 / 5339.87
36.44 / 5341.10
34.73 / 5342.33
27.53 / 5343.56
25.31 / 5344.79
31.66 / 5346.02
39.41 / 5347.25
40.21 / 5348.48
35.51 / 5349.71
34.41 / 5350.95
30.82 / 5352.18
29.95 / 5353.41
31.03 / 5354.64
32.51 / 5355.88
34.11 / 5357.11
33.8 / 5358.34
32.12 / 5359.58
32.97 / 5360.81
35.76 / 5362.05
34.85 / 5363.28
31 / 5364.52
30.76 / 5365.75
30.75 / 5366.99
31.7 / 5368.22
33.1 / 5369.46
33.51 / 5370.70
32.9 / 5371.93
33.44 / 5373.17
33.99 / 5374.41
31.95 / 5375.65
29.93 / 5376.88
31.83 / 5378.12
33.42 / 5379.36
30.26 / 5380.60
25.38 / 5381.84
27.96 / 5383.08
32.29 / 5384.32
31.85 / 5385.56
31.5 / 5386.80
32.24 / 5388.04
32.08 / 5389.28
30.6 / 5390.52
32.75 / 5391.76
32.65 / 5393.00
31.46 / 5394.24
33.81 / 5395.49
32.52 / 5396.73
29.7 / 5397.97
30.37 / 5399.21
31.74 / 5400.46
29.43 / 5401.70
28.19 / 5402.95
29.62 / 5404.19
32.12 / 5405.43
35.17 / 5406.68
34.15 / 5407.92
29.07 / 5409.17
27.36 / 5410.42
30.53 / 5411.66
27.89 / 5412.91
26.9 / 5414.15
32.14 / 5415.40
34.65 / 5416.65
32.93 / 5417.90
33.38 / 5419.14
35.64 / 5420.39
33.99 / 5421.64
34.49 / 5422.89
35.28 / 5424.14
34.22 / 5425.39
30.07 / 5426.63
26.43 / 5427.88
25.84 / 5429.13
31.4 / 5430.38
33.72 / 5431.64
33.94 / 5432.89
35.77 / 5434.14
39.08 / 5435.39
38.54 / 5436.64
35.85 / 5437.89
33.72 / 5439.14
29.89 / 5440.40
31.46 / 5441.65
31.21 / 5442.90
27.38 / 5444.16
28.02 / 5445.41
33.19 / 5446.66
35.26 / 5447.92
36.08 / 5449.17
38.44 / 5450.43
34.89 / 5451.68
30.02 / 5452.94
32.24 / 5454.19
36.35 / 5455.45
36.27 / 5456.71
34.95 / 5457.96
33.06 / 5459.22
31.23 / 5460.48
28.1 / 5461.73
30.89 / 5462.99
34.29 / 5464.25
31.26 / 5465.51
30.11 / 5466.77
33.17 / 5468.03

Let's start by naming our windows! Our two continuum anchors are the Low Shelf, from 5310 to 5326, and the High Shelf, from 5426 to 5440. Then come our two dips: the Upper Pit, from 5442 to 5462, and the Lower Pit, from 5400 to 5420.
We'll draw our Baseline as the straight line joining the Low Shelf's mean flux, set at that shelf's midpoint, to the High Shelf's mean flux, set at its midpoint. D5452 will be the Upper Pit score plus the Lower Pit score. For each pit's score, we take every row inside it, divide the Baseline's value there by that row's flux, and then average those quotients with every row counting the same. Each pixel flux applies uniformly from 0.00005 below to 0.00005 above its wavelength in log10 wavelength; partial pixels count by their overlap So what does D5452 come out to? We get 2.09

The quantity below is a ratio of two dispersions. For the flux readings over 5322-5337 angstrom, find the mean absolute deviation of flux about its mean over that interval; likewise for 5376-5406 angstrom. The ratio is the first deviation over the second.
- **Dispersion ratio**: 2.2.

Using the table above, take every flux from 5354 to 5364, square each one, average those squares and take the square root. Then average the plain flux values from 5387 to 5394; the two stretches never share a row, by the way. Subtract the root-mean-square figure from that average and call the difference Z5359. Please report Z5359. -1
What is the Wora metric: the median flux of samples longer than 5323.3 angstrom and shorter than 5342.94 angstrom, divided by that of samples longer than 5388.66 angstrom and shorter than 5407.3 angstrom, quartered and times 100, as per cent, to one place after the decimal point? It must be 26.3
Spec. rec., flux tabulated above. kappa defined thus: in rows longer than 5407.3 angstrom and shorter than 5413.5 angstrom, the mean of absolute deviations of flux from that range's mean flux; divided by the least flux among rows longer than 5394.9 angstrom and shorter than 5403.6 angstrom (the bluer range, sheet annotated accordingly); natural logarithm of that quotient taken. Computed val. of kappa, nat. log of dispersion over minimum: -2.63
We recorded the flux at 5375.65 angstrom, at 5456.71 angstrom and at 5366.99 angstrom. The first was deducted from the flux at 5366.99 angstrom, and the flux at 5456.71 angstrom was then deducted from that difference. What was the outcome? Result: -37.5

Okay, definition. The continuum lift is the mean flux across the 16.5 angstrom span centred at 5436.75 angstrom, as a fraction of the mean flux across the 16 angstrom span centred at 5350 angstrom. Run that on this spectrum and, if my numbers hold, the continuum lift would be 1.00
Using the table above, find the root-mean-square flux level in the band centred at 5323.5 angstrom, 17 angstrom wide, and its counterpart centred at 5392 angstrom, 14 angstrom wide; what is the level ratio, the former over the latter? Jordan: 1.001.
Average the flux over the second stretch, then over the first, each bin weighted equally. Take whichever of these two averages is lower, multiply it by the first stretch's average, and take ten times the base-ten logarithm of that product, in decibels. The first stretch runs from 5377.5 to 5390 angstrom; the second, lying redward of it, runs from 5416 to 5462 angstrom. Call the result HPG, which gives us 29.8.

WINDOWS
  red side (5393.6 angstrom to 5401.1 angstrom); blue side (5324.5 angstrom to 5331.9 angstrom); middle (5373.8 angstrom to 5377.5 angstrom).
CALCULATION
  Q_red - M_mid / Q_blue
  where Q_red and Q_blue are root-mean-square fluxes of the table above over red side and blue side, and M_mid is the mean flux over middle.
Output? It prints 30.5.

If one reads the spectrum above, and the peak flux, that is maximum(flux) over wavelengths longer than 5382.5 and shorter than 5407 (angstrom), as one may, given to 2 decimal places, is 35.17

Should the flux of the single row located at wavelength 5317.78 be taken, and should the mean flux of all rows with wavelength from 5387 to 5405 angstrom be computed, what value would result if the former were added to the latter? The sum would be 69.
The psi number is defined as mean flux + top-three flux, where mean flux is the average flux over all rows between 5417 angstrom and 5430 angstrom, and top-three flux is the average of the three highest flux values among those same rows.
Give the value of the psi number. 67.4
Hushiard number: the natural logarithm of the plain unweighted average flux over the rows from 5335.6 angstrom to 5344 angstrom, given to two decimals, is 3.52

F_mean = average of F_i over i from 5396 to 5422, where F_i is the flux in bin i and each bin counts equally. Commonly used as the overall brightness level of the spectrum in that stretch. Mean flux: 31.3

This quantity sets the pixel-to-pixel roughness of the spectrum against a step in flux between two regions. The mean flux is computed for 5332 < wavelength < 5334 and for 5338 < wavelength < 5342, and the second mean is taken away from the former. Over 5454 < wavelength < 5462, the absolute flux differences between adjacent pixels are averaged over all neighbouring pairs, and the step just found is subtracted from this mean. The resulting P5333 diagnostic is -1.0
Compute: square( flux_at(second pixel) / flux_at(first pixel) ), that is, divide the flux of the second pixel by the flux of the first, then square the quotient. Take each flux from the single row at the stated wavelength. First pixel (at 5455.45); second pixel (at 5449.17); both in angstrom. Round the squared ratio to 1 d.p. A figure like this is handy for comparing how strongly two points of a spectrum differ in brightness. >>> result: 1.0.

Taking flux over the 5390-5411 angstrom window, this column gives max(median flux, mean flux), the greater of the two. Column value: 31.5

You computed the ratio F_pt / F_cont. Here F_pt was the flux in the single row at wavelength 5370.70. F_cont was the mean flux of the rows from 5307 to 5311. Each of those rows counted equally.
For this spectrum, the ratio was 0.93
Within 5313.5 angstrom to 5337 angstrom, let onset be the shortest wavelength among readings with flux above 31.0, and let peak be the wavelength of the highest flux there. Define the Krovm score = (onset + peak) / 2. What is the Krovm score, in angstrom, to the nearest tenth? 5323.9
